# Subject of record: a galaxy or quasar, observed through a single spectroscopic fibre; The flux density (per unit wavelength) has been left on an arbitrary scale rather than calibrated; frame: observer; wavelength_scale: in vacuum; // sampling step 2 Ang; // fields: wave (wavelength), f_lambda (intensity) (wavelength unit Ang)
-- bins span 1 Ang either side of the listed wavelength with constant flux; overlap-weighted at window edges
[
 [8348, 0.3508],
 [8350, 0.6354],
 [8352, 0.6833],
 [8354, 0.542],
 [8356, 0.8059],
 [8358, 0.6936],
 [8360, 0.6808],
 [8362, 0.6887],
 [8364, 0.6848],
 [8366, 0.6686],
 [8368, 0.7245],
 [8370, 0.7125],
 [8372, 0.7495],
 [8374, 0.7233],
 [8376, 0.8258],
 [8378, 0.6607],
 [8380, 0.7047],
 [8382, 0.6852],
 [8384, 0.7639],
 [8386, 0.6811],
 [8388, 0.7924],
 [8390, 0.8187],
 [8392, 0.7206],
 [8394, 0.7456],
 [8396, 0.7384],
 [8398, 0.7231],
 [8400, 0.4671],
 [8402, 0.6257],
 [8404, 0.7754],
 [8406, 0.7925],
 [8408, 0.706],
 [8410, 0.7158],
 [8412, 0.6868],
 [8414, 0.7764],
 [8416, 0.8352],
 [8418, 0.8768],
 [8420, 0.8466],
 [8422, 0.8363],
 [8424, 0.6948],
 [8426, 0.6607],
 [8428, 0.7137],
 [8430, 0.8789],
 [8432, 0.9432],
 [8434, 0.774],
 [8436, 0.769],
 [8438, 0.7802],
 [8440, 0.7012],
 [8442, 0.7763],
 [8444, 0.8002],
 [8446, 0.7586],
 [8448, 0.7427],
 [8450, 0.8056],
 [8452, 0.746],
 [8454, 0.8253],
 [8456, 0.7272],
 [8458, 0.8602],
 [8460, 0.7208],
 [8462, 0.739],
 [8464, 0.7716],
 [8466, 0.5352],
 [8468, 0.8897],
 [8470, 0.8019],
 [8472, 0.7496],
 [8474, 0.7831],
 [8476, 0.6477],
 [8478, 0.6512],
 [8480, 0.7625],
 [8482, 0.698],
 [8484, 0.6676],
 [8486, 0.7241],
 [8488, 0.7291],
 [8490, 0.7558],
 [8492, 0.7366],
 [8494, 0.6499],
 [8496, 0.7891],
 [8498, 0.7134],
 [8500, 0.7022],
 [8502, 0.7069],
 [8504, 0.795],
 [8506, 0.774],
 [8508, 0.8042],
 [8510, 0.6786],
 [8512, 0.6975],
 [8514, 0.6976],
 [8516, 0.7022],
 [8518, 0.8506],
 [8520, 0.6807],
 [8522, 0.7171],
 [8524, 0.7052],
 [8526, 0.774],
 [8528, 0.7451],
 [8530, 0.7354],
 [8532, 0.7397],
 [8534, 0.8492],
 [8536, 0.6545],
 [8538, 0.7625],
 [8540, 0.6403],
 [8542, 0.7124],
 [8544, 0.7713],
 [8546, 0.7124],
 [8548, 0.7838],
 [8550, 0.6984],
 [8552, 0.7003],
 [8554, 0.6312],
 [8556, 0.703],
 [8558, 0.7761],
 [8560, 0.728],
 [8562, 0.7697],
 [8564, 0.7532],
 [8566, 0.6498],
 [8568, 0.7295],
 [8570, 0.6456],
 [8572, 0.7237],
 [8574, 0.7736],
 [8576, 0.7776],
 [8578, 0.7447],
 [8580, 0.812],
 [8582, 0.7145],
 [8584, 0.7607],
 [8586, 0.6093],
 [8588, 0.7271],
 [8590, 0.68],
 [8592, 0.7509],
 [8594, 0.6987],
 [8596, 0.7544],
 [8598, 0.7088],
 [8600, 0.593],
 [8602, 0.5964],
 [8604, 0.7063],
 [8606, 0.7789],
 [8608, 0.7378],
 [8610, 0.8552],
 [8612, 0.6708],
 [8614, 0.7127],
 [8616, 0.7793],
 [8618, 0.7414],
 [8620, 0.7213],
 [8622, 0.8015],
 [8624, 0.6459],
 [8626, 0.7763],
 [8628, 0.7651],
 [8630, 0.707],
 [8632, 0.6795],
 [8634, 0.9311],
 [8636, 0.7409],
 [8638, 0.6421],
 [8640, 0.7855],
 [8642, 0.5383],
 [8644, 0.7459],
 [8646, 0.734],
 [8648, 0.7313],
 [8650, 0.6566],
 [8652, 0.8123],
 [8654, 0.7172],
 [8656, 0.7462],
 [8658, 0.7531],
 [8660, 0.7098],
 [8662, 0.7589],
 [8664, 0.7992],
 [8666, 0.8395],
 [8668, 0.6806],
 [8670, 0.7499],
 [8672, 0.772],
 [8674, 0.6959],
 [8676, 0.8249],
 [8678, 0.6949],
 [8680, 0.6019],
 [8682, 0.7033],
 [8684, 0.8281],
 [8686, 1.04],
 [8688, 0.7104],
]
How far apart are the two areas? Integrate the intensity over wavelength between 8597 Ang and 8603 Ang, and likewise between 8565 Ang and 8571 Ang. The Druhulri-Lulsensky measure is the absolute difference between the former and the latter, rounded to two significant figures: 0.25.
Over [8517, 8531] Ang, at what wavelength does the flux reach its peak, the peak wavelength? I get 8518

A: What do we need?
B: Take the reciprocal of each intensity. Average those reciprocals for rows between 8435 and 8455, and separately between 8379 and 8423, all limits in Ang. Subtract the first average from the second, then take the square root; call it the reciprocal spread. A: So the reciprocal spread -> 0.27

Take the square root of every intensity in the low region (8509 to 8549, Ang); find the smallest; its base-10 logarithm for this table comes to -0.10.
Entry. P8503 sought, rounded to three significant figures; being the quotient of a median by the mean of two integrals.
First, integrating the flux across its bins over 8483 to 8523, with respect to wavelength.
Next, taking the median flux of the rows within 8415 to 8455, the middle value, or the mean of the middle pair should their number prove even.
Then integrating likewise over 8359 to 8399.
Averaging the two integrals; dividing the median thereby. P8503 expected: 0.0268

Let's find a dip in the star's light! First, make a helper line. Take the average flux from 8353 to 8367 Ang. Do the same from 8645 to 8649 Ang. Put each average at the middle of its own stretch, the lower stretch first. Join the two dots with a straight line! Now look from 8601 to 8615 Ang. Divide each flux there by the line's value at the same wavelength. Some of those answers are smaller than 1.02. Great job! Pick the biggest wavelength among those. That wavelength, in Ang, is 8614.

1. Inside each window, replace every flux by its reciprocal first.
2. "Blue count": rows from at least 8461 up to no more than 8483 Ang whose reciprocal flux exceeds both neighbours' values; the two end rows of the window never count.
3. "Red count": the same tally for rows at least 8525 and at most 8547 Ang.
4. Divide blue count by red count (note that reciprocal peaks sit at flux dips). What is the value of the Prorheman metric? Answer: 1.00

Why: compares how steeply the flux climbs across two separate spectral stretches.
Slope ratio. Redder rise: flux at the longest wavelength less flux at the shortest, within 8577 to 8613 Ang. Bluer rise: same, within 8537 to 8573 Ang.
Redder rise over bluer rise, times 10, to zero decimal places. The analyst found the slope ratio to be 19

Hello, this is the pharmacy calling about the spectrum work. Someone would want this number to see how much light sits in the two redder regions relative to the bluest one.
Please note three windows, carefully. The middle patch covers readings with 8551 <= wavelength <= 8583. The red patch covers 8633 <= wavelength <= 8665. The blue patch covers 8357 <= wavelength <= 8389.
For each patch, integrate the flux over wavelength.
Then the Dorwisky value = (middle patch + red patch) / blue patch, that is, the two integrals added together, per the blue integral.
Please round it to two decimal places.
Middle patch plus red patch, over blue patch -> 2.05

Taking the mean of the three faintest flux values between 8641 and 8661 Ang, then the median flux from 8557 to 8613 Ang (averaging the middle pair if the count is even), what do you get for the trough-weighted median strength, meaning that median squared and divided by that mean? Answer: 0.84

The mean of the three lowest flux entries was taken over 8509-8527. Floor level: 0.686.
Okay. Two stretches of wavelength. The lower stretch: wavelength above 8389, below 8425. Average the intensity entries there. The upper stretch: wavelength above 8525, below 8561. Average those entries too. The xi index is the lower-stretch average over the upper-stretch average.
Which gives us 1.02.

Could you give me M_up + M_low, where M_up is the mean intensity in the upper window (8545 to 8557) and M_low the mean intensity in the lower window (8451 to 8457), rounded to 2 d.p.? 1.47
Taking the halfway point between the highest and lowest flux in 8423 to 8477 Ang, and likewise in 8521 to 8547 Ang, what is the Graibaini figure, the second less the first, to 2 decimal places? 0.01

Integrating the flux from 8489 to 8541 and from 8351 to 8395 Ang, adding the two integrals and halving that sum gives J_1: 34.8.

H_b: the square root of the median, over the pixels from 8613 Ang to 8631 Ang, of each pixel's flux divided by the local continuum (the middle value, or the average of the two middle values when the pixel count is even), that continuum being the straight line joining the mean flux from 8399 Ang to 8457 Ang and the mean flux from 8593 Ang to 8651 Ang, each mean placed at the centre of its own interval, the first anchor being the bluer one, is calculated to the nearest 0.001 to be 1.013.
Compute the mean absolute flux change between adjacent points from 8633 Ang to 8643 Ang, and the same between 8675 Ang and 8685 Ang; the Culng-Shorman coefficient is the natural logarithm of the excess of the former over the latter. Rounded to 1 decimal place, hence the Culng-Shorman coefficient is -2.9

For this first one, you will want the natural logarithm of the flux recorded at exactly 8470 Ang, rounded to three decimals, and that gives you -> -0.221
